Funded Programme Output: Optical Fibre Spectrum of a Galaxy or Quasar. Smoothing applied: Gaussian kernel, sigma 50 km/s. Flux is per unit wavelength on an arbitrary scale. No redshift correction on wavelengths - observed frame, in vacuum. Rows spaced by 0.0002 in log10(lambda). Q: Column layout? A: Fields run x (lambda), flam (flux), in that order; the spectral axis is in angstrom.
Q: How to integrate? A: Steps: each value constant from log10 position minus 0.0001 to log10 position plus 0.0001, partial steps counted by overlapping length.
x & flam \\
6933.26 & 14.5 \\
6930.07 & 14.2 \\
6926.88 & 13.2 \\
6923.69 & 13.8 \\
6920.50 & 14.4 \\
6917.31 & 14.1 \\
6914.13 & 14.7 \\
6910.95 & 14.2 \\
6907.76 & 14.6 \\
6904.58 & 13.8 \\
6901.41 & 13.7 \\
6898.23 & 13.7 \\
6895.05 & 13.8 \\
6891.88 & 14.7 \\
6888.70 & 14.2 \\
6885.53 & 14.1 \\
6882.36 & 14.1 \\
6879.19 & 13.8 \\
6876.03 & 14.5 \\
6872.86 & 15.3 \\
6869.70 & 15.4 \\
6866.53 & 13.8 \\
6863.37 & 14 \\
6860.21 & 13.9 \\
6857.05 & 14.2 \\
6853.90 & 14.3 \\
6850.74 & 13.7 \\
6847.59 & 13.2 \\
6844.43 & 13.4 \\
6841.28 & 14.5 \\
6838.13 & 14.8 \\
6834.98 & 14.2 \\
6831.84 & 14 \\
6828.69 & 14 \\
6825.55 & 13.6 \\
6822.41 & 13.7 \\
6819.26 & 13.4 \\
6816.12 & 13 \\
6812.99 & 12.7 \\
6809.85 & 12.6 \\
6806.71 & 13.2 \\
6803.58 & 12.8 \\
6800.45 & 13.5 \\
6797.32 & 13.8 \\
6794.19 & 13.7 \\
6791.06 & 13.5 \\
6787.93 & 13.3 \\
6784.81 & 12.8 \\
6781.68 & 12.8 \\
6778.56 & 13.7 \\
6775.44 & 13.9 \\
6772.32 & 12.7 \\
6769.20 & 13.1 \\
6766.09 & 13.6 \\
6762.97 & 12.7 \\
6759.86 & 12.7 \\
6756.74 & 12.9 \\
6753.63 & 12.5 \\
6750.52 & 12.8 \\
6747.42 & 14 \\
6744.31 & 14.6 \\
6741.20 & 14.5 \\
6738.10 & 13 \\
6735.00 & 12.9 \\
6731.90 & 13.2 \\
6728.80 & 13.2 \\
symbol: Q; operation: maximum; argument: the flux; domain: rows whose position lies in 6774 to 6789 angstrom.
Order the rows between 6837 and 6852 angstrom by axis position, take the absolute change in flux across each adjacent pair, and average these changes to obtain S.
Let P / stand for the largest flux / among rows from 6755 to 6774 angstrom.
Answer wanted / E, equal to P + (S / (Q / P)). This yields 14.1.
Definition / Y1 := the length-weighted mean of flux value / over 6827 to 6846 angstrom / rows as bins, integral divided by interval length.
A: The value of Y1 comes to 14.2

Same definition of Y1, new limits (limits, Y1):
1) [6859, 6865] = 14.0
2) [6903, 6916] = 14.3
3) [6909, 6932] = 14.1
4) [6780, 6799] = 13.3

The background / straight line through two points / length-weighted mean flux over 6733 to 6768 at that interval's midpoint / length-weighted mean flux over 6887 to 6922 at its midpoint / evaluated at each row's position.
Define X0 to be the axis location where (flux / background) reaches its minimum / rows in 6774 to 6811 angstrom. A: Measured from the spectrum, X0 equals 6809.85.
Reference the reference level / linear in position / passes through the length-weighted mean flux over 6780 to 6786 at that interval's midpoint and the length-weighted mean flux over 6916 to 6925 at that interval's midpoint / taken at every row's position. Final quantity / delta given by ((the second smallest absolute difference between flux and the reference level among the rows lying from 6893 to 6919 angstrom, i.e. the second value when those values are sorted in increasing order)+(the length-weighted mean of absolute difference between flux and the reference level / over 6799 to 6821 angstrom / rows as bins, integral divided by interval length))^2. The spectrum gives 0.1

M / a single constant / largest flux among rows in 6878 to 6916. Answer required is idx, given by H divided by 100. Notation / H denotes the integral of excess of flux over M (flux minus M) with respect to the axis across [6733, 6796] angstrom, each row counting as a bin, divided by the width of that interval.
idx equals -0.014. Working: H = -1.4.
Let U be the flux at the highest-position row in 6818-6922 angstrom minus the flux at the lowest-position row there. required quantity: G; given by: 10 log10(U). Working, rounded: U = 1.0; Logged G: 0.0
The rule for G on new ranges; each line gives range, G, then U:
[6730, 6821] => -7.0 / 0.2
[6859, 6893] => -1.0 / 0.8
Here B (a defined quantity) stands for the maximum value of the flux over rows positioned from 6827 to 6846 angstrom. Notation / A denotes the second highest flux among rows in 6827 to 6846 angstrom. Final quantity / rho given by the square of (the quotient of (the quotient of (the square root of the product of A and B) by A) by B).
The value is 0.0047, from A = 14.5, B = 14.8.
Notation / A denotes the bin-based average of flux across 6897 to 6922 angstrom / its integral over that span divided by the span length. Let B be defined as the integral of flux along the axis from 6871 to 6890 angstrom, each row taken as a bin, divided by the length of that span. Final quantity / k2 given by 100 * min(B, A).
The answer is 1416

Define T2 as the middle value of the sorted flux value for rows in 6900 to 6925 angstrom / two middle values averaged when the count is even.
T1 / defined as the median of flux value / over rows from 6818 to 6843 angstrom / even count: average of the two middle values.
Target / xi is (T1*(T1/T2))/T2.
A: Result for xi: 0.98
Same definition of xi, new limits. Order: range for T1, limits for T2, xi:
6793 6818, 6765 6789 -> 0.98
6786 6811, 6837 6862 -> 0.91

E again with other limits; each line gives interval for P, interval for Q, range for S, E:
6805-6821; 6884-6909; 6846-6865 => 13.7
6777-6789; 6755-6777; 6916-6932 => 14.3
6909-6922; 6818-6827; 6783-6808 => 15.1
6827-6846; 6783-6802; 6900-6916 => 15.3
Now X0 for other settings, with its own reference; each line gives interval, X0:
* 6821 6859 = 6847.59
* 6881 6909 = 6901.41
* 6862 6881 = 6879.19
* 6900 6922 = 6901.41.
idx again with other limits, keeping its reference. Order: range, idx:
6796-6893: -0.008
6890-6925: -0.006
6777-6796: -0.014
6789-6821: -0.015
